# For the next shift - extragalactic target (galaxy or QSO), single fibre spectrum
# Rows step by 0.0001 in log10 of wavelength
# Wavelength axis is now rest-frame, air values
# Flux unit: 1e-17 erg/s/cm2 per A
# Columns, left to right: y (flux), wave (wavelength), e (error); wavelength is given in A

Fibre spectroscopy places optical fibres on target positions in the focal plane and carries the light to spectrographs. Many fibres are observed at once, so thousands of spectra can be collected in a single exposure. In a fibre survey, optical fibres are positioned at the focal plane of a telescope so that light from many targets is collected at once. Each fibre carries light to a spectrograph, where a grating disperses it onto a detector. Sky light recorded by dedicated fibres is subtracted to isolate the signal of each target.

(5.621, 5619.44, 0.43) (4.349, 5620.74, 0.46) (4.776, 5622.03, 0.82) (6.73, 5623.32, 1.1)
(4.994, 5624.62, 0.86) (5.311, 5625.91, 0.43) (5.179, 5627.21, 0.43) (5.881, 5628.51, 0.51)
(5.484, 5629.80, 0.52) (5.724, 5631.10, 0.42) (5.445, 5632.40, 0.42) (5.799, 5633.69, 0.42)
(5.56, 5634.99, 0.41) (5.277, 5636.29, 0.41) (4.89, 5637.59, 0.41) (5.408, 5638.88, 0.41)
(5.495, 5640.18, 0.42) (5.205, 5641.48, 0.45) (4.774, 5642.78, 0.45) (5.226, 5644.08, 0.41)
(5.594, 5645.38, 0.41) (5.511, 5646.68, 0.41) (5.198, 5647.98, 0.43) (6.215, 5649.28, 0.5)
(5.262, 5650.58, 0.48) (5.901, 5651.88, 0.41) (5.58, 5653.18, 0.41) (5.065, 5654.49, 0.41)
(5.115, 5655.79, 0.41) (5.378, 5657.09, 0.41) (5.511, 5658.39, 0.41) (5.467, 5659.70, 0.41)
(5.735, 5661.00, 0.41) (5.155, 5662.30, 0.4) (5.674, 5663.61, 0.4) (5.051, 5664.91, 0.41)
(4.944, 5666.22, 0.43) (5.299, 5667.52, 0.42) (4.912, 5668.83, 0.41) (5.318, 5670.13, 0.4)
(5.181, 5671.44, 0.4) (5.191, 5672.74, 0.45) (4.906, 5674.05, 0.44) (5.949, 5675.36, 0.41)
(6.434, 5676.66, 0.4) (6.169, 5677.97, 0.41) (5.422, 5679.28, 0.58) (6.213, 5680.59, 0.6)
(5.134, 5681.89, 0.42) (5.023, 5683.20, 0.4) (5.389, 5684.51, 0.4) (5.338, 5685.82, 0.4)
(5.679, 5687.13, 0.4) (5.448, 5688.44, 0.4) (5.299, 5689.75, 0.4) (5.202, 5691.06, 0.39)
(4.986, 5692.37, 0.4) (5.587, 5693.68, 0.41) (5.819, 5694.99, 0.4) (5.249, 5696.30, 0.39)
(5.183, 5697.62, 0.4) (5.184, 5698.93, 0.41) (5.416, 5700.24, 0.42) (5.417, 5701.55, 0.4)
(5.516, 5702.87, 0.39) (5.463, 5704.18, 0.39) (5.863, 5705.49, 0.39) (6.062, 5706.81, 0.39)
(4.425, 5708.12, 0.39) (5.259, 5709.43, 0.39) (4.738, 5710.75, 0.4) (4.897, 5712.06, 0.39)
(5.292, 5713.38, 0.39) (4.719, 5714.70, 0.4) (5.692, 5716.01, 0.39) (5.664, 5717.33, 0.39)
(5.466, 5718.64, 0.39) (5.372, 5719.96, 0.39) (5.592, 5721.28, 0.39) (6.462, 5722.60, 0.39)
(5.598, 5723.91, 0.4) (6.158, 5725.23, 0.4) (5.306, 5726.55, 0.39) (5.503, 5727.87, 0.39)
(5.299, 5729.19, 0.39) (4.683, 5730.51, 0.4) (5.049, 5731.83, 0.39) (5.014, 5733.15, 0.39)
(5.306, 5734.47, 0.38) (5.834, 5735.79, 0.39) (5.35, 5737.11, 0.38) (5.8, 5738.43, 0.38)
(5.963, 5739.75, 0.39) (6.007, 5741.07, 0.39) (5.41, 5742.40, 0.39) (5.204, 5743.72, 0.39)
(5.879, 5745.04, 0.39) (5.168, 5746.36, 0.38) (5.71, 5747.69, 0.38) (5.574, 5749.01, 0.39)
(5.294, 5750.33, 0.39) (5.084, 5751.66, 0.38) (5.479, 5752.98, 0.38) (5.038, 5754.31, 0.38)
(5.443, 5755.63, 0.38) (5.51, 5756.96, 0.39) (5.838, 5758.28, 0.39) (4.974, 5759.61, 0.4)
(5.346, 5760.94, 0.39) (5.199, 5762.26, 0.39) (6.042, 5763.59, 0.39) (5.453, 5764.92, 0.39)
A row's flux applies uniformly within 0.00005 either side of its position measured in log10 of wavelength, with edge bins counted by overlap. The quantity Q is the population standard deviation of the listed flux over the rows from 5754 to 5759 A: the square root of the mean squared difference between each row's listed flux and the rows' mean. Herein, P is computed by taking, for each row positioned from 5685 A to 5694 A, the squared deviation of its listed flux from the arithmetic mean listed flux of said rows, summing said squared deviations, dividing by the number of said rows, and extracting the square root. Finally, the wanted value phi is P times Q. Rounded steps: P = 0.22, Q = 0.28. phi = 0.062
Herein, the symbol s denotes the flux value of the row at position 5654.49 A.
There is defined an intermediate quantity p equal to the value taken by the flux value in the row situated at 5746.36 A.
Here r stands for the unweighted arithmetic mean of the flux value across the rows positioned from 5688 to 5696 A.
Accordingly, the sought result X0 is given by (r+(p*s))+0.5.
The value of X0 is 32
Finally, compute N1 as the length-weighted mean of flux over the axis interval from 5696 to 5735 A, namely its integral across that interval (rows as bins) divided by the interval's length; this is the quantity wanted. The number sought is 5.36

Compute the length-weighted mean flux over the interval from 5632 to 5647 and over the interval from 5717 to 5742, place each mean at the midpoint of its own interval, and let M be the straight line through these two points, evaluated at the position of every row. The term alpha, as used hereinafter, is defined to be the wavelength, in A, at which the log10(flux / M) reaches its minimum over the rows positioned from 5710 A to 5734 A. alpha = 5730.51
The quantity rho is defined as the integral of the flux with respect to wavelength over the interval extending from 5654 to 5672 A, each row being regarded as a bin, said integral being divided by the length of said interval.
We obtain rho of 5.27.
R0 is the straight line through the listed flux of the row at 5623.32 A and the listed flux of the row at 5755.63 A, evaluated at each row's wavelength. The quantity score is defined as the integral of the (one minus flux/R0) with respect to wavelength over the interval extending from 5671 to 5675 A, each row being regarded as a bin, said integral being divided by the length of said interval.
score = 0.18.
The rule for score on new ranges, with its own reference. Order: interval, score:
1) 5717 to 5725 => 0.01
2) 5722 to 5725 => -0.05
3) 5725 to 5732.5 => 0.07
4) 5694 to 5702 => 0.10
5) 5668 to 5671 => 0.18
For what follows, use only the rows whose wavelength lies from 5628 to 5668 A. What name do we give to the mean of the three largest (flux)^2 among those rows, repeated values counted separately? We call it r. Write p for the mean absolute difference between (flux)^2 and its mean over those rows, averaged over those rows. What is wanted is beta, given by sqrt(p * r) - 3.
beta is 7.0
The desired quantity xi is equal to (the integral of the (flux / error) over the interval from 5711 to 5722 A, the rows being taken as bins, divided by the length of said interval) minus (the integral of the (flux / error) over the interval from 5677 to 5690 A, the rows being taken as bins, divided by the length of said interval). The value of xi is 0.8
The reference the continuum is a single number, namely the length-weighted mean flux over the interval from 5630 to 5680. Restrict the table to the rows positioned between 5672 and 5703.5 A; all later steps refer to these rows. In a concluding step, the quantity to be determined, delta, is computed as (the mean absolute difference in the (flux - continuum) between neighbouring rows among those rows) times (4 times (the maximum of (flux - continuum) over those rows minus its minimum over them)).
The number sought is 2.14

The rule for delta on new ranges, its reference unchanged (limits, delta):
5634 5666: 2.29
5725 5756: 2.26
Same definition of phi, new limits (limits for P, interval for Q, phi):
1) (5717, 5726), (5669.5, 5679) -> 0.199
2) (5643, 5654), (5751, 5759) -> 0.090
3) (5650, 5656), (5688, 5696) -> 0.085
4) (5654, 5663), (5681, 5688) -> 0.052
